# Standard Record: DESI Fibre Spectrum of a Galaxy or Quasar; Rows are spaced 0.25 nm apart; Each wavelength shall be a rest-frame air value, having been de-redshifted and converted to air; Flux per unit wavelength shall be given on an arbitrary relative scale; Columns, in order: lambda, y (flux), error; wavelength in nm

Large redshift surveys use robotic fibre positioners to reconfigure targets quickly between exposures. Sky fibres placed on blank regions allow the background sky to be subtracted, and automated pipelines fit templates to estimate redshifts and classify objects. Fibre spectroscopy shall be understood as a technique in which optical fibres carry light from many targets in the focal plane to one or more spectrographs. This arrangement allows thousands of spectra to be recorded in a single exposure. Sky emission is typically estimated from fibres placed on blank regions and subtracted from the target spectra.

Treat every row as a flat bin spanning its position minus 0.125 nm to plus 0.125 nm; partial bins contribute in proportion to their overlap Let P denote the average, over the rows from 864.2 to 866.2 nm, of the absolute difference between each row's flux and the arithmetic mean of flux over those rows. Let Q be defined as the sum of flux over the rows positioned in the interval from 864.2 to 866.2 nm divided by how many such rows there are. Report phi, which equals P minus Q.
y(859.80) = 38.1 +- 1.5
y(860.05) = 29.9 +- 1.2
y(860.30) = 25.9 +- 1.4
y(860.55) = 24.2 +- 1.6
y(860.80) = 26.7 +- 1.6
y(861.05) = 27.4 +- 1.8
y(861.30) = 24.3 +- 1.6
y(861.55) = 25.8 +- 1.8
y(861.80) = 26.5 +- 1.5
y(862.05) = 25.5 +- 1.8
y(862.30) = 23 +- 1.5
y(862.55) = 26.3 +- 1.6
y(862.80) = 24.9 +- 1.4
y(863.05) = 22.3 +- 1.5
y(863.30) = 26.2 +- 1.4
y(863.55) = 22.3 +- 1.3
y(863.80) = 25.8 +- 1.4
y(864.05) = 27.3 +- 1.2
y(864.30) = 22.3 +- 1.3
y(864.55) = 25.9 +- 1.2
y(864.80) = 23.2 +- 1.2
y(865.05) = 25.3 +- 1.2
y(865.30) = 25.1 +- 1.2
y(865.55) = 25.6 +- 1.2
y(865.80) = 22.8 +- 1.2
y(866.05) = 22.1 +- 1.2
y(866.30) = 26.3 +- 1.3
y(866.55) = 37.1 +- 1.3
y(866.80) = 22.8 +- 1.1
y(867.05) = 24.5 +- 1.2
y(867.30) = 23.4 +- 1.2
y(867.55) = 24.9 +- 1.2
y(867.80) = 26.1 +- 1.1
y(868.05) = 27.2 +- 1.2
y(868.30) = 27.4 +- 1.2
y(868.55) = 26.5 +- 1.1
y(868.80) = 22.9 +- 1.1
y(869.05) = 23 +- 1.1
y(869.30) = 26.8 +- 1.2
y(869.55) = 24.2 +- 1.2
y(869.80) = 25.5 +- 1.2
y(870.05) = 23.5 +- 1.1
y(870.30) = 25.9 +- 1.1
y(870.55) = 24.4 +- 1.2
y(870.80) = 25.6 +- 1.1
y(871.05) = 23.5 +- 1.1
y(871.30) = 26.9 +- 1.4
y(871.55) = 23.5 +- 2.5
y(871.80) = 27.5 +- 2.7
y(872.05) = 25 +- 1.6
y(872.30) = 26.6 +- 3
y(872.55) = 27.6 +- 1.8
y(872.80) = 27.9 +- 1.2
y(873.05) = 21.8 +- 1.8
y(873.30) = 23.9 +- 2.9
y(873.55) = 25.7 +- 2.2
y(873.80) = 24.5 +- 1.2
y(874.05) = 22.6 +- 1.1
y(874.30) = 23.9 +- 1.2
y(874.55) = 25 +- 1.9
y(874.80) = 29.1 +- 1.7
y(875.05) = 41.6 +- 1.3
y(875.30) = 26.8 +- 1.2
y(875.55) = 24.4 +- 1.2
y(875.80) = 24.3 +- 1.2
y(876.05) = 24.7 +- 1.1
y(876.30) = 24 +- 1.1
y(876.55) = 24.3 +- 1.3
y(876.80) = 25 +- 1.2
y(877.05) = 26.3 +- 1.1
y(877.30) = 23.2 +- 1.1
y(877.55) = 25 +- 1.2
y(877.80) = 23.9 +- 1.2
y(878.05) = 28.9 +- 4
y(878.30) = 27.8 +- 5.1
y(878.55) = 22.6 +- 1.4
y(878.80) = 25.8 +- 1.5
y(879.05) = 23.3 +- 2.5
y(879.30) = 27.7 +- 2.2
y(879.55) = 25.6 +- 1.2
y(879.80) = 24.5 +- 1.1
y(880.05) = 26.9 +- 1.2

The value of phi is -22.6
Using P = 1.4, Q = 24.0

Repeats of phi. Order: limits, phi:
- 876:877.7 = -23.9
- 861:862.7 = -24.4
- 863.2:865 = -22.9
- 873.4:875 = -23.6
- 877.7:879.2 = -23.3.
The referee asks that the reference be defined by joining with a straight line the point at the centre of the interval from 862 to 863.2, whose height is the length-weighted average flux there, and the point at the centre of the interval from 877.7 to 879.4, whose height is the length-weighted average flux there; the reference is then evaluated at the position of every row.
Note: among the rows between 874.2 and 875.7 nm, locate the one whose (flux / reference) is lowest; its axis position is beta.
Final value 874.30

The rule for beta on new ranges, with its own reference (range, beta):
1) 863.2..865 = 864.30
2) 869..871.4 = 869.05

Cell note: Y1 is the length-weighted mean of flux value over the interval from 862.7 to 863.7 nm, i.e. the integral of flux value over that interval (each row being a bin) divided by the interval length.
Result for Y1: 23.9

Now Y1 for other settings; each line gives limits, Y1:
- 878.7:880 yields 25.5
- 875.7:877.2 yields 24.7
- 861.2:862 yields 25.6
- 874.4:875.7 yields 29.2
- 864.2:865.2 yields 24.2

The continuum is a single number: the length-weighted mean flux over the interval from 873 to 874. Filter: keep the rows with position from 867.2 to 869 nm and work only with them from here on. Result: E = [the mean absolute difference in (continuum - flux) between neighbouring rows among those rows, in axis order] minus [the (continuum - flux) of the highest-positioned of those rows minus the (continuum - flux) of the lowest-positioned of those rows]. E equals 0.9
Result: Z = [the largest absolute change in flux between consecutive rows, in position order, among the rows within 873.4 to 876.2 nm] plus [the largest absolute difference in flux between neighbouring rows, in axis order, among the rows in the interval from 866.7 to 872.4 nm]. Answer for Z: 18.8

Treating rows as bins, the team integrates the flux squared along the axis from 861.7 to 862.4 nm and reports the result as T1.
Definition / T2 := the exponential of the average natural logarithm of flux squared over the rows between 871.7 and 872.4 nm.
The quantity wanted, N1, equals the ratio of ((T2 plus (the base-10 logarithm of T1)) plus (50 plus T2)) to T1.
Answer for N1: 3.28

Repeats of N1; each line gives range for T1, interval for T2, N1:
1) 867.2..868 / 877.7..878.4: 2.95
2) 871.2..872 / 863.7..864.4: 2.43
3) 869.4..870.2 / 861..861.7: 2.87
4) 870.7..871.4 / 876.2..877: 2.78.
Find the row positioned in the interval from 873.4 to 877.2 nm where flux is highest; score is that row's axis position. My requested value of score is 875.05 nm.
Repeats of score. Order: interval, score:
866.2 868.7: 866.55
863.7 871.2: 866.55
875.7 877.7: 877.05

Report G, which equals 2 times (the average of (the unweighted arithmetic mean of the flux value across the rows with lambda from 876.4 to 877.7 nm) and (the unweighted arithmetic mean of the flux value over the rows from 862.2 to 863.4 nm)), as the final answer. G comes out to 49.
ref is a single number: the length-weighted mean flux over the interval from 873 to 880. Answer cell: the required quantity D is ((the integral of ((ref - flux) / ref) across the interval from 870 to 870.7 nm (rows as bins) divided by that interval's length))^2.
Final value 0.0012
